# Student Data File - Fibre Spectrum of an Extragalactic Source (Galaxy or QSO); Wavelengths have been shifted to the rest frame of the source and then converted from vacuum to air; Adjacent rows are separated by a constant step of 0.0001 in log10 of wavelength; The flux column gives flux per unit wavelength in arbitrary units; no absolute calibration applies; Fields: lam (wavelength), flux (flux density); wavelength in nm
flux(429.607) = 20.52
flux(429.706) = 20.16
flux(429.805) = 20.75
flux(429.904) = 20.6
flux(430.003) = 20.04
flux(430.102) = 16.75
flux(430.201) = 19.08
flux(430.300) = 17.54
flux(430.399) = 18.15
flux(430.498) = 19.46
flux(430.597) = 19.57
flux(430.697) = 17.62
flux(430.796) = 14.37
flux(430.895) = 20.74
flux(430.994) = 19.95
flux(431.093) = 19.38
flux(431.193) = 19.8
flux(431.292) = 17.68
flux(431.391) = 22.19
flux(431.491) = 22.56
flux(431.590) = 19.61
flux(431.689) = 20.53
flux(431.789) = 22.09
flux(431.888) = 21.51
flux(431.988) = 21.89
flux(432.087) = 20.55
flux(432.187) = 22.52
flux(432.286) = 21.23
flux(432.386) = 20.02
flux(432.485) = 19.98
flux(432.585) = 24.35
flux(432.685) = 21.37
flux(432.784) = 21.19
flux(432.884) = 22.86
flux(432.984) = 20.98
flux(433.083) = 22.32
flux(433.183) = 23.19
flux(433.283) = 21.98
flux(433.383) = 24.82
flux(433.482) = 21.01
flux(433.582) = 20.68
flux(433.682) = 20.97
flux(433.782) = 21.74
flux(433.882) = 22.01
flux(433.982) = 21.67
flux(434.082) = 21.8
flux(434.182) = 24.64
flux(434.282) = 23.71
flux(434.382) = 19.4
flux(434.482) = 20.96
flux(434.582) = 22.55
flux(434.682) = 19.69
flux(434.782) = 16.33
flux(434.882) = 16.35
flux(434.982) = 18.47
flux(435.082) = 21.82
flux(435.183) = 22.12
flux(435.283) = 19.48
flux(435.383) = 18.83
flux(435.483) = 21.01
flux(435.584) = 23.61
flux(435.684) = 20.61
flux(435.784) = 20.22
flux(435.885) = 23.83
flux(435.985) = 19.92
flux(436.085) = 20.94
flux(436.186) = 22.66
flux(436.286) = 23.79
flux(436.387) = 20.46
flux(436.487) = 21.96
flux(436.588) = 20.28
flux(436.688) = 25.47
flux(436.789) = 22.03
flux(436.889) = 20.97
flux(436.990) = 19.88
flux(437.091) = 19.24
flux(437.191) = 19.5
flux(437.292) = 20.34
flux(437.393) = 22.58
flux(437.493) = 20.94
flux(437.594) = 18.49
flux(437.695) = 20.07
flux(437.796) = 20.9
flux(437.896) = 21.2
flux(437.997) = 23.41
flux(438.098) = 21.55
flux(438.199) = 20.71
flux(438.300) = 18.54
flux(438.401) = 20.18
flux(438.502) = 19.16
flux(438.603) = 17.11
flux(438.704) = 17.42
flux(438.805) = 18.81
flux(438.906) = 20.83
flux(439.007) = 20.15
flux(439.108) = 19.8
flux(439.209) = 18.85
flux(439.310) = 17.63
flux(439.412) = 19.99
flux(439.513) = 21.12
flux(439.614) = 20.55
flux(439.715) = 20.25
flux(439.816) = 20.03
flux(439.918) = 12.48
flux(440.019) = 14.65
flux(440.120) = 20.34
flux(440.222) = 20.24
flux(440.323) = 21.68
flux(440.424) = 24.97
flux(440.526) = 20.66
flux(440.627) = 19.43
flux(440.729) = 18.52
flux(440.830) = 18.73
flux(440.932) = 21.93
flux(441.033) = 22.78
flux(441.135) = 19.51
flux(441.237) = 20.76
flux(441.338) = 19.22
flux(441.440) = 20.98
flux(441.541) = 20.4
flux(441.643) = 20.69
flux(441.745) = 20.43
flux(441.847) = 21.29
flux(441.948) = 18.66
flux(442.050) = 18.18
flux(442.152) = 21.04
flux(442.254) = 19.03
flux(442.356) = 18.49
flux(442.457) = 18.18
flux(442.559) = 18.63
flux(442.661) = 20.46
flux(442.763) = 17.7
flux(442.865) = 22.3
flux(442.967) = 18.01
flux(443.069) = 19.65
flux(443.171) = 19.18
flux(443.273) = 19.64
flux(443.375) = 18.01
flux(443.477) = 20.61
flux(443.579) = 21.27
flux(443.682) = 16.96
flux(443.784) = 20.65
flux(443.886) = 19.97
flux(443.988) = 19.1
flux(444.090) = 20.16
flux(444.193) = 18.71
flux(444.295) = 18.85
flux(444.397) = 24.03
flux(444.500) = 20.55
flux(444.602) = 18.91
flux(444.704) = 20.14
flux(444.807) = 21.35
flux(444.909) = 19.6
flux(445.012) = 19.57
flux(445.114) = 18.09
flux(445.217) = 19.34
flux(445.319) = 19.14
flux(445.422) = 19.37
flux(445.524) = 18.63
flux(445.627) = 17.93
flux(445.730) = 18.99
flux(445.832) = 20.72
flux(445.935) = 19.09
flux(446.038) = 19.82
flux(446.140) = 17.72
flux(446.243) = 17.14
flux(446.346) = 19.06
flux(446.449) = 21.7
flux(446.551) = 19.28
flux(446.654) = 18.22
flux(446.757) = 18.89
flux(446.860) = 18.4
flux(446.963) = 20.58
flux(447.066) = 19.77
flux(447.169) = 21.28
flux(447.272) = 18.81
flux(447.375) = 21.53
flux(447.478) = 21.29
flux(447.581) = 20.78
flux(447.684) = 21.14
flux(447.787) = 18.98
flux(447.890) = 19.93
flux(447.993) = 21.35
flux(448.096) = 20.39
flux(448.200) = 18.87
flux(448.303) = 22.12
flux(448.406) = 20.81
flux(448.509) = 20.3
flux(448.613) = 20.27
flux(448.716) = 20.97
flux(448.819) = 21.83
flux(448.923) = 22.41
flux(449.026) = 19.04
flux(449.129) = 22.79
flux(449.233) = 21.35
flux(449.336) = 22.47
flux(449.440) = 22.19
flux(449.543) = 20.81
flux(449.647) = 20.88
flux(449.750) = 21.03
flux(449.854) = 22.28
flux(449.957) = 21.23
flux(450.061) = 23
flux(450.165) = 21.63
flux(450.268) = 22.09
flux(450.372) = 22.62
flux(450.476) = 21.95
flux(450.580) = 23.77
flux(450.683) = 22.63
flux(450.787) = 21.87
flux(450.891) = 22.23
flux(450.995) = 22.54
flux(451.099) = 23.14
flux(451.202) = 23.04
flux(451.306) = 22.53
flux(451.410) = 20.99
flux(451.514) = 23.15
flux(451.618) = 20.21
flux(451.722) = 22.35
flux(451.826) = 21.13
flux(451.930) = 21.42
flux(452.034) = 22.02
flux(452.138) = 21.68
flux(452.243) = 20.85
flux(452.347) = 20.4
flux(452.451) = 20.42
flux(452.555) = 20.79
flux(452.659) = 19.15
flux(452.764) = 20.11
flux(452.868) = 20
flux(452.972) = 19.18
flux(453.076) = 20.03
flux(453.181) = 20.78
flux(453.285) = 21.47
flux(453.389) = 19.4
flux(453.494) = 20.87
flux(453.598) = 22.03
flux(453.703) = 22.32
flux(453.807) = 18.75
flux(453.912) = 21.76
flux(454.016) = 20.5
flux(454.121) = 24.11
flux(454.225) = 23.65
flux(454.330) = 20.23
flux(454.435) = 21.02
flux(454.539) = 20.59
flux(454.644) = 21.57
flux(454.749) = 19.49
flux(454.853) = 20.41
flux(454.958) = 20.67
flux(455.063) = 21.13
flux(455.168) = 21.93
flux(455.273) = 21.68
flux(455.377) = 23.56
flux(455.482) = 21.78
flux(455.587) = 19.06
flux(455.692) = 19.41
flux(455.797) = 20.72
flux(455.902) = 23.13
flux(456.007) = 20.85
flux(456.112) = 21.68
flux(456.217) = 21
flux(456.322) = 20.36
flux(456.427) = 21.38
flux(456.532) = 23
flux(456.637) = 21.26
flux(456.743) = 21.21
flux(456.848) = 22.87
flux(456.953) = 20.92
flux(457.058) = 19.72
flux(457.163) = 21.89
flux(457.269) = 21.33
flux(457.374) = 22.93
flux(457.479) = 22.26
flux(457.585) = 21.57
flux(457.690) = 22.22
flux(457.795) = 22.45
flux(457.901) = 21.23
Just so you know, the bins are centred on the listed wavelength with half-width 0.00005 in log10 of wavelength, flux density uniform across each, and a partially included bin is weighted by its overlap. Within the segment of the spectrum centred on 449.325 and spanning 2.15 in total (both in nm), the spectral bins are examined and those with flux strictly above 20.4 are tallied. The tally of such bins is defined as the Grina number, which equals 18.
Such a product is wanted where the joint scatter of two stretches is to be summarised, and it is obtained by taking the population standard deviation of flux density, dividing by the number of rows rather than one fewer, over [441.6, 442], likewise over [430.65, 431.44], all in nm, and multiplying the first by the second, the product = 2.19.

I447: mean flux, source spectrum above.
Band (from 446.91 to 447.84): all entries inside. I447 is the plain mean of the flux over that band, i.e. 20.5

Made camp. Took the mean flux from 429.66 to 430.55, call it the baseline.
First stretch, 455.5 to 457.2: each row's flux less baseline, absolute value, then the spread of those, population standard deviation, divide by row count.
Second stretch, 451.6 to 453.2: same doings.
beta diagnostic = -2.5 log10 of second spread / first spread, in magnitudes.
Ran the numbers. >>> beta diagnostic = 0.3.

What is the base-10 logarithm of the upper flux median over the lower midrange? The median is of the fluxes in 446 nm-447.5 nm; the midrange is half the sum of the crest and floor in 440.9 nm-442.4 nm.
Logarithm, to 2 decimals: -0.03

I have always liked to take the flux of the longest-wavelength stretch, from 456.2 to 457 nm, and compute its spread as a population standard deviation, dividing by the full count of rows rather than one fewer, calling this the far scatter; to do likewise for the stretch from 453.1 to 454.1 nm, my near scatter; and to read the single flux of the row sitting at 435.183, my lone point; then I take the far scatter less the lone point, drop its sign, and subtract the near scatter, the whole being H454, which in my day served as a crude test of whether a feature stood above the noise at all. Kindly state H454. 20.1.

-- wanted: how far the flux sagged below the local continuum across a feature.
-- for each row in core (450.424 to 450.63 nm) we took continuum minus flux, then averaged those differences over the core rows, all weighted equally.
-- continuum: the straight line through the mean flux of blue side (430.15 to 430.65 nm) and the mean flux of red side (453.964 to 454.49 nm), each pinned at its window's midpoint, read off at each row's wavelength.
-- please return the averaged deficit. -1.4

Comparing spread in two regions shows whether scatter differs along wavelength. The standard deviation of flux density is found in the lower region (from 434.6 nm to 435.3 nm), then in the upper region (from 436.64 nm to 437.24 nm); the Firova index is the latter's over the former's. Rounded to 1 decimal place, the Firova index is 1.0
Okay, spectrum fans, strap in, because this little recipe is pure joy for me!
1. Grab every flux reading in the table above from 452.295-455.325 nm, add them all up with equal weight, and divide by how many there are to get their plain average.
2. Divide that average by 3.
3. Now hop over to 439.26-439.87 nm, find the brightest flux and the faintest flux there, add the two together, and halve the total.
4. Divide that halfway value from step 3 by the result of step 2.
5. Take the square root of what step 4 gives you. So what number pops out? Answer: 1.670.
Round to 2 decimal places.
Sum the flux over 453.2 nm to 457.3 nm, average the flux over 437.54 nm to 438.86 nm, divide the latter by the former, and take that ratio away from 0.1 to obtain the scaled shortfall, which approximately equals 0.08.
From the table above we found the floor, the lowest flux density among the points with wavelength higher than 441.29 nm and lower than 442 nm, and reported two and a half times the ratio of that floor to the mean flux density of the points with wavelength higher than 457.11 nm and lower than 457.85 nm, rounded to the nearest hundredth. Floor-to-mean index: 2.11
